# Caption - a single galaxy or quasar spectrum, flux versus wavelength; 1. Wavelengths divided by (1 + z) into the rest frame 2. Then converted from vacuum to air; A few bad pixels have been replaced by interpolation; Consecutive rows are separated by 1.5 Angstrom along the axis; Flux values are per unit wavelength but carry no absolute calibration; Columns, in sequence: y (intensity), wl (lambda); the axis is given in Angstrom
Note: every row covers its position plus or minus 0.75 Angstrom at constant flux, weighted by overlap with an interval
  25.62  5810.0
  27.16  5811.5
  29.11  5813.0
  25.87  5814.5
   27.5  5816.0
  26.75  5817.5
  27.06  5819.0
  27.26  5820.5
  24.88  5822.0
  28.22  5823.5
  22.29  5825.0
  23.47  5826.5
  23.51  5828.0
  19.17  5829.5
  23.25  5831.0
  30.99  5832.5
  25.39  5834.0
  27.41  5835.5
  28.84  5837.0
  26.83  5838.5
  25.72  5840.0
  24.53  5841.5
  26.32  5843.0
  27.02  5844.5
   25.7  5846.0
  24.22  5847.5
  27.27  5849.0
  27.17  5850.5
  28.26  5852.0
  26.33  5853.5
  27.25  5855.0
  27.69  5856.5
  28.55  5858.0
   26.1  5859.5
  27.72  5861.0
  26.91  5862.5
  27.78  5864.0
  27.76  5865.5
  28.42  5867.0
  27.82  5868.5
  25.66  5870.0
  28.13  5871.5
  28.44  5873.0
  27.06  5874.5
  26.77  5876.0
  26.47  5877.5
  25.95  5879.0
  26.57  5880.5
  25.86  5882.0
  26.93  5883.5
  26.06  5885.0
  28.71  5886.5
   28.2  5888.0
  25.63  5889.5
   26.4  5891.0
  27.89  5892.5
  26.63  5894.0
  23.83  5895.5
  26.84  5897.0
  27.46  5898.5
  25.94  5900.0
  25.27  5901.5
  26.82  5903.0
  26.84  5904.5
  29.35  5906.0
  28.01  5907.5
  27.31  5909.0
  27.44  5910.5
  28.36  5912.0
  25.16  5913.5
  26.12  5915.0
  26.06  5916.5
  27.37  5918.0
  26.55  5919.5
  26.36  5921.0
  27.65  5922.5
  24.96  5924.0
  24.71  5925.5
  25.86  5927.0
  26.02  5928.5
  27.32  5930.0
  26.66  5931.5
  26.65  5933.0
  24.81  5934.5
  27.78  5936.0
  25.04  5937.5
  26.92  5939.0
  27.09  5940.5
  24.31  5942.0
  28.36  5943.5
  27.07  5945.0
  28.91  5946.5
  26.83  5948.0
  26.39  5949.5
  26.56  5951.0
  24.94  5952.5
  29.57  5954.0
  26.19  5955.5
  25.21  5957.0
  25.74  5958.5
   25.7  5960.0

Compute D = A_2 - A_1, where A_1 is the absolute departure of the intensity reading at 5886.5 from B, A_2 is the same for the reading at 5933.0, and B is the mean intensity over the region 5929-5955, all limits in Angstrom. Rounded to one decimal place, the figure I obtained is -1.8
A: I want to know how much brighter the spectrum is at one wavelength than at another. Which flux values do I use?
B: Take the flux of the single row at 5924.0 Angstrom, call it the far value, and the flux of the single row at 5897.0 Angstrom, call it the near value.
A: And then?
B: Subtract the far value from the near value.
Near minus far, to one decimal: 1.9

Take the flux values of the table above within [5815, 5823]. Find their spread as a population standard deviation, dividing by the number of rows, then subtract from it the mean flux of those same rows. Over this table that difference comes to -25.8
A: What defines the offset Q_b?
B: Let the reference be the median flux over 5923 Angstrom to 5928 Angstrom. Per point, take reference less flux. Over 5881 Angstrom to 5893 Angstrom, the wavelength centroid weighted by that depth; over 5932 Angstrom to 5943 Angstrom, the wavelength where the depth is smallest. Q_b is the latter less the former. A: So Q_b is 48.3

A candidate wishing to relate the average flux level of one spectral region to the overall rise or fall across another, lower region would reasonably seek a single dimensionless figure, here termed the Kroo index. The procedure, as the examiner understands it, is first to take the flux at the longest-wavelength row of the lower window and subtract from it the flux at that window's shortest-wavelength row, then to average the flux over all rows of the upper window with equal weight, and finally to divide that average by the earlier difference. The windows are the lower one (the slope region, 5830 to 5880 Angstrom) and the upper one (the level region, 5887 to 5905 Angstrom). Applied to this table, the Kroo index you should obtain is 10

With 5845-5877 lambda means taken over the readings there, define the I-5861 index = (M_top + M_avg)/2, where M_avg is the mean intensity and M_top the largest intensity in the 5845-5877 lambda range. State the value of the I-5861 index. 27.87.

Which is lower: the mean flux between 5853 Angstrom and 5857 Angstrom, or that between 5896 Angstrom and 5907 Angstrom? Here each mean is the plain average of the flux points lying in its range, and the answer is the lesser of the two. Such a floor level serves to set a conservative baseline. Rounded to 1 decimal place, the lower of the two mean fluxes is 26.9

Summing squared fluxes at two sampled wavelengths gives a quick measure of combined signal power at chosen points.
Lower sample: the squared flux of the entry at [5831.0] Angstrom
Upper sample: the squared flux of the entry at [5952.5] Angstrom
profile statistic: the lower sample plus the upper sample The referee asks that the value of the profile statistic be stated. 1163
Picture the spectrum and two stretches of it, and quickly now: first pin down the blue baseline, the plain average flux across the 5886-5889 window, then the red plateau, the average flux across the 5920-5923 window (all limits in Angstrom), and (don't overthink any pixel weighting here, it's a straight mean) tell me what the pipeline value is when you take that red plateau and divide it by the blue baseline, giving 0.95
